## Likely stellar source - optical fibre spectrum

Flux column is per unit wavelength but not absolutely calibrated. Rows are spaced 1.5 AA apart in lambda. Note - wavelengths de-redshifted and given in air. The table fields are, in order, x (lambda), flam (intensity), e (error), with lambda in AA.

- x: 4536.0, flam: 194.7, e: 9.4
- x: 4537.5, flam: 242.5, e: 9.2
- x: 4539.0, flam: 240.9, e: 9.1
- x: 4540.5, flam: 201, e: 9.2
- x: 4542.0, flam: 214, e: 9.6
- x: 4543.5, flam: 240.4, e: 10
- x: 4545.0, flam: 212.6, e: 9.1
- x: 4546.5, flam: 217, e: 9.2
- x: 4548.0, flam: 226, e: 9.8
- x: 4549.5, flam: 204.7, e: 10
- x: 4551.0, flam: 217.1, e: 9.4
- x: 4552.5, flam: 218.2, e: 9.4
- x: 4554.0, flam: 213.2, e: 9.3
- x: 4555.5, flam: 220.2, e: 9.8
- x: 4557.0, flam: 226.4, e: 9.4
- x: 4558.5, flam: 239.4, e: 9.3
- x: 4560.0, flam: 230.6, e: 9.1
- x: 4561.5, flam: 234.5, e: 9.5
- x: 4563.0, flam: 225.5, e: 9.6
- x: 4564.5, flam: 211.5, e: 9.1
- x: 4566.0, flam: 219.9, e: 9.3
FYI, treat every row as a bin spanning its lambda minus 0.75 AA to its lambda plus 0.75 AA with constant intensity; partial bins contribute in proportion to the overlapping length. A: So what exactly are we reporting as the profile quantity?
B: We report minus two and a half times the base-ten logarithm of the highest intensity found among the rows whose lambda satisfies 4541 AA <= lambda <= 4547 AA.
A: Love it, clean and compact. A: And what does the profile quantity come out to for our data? -5.952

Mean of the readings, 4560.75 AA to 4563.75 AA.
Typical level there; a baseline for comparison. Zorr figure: 230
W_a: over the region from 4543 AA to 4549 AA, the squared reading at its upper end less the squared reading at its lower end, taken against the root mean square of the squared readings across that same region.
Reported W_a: -0.13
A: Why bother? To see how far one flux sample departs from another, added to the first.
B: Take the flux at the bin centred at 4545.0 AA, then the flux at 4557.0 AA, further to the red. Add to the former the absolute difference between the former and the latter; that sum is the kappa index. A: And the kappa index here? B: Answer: 226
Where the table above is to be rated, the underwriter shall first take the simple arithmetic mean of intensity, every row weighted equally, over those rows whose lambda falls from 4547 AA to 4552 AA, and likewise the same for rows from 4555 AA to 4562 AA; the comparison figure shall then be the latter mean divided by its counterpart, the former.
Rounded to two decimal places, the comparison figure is 1.07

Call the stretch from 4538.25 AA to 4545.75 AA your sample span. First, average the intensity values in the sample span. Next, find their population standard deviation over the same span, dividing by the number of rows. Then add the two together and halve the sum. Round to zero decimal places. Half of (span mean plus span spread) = 119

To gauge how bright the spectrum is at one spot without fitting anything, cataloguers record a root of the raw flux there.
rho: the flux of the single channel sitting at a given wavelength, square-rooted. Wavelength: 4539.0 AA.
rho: 15.5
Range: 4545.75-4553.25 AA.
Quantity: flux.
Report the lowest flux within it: 204.7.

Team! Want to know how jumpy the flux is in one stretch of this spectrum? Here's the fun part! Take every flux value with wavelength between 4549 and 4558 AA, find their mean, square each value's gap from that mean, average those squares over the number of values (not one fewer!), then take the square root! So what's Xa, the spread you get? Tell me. 7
